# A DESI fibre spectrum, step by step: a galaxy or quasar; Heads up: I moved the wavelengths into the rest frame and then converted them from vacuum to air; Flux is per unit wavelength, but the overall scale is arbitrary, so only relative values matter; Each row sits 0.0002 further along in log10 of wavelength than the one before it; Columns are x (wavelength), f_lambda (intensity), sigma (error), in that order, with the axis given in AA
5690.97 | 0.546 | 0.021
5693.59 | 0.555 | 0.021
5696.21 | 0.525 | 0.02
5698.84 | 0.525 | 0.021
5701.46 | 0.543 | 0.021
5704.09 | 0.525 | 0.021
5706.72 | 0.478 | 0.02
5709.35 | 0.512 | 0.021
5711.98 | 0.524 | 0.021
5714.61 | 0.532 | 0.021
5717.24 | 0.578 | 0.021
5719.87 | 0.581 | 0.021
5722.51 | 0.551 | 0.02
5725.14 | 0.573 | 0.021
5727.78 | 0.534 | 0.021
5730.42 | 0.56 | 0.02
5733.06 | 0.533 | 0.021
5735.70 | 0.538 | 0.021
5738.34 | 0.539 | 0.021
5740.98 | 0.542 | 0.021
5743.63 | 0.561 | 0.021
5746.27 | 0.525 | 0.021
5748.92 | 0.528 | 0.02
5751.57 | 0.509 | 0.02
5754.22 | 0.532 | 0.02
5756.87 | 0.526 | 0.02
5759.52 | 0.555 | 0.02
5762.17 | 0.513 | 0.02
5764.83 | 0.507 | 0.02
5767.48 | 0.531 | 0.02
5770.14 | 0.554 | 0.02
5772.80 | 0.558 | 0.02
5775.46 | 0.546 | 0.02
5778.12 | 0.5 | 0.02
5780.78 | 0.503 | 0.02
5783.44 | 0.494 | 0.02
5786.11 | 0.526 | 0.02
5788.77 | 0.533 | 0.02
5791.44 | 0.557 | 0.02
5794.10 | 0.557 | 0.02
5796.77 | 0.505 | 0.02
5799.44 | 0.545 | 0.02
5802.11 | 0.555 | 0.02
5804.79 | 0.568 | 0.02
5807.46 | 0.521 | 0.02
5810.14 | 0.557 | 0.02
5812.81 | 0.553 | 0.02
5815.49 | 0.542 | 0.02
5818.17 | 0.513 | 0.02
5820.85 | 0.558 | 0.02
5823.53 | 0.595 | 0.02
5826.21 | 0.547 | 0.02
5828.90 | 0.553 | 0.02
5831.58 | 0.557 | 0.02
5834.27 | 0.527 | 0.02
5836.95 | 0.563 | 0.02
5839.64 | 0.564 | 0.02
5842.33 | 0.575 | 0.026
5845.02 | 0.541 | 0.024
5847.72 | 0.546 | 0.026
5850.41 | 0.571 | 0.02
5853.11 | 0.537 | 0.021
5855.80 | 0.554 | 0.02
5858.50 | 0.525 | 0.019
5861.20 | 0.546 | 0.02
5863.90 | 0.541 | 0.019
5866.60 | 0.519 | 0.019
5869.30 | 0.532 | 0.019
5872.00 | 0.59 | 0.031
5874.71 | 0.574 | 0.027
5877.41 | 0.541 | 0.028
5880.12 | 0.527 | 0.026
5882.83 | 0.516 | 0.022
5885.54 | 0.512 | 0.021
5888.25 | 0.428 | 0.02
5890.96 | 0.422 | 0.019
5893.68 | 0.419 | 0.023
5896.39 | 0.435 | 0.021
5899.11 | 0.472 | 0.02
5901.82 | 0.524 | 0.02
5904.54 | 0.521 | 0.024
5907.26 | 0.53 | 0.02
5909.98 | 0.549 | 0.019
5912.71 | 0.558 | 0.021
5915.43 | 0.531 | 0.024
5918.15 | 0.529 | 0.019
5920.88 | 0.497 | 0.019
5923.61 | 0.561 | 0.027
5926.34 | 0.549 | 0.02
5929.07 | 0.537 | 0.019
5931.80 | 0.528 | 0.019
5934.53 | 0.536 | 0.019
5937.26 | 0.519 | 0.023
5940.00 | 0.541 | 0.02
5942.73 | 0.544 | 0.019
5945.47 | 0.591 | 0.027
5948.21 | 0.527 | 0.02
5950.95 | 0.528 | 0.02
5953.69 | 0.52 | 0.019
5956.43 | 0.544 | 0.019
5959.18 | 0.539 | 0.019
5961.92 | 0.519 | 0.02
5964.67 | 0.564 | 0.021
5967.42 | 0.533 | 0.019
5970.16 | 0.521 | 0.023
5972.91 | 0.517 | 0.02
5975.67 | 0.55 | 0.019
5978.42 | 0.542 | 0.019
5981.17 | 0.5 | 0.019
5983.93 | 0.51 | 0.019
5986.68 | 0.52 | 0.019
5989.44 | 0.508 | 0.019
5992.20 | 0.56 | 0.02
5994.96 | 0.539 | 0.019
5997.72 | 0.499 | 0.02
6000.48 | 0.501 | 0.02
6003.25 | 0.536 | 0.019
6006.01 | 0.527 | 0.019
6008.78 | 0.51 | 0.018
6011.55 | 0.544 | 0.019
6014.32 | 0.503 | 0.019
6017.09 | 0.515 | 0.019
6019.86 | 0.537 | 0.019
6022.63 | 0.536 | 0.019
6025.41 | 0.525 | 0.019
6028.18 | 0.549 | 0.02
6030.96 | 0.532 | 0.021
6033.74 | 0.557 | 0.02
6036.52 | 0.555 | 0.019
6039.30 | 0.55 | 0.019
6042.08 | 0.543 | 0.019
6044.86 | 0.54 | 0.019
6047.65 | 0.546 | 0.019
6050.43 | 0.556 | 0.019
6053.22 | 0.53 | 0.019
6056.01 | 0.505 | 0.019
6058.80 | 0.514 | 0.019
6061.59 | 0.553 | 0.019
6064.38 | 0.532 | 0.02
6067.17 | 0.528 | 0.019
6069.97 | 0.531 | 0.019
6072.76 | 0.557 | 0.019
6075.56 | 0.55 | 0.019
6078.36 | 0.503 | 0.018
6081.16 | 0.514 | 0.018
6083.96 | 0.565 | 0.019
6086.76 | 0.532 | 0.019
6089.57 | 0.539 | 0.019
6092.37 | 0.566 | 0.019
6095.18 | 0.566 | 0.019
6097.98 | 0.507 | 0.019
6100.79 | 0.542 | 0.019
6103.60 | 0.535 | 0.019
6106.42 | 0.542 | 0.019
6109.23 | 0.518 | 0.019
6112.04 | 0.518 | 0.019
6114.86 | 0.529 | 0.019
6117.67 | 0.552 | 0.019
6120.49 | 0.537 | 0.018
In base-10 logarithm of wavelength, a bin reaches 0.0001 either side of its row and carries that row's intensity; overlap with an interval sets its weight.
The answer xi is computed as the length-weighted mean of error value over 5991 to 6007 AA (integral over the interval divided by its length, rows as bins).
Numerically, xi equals 0.0195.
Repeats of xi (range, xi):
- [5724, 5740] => 0.0208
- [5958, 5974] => 0.0204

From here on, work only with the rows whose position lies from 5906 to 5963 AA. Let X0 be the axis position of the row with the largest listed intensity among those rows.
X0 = 5945.47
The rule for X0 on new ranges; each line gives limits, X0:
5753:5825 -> 5823.53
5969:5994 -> 5992.20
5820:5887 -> 5823.53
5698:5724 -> 5719.87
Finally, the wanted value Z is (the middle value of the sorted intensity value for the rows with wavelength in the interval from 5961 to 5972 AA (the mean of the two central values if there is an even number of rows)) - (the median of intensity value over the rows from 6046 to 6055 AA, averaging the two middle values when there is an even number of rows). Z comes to -0.019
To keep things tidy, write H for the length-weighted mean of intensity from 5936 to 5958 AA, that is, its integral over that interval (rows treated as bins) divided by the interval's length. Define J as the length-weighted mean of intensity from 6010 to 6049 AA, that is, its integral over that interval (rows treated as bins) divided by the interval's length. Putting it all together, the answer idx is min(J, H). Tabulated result 0.538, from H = 0.539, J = 0.538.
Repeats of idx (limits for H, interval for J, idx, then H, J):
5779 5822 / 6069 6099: 0.536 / 0.536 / 0.540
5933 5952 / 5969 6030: 0.525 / 0.541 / 0.525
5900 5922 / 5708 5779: 0.529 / 0.529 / 0.539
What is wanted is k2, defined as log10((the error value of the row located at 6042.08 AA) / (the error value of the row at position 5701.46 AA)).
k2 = -0.04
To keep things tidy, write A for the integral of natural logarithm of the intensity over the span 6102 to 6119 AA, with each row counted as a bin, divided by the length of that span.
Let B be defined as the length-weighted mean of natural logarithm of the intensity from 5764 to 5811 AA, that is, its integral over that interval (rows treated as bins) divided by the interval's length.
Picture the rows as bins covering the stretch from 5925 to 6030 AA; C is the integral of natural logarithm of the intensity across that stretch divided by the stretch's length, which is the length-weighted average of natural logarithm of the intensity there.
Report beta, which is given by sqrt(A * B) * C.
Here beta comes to -0.399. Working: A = -0.631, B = -0.628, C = -0.634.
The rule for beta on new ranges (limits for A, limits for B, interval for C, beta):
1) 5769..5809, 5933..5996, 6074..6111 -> -0.391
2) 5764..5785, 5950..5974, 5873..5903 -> -0.461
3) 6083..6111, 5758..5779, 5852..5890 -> -0.396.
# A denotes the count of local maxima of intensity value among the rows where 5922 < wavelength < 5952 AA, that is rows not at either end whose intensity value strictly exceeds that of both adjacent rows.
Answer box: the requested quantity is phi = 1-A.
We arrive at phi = -1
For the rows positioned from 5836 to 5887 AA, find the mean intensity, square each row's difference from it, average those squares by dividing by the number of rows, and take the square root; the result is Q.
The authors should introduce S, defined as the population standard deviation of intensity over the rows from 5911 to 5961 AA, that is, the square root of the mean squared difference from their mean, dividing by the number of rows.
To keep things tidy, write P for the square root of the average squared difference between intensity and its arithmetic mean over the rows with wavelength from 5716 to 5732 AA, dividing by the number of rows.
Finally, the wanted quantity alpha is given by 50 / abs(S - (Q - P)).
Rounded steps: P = 0.017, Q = 0.022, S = 0.0194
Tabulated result 3471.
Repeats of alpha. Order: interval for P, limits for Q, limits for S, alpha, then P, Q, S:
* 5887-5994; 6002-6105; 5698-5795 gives 1151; 0.038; 0.018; 0.0231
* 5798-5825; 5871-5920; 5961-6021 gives 4880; 0.022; 0.051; 0.0189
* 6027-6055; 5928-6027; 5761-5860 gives 3801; 0.009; 0.019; 0.0231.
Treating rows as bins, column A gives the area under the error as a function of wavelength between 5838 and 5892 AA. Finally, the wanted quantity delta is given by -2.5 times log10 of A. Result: -0.20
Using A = 1.21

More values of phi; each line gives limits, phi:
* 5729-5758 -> -2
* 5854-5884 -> -1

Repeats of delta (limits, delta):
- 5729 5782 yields -0.08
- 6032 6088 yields -0.07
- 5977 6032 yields -0.06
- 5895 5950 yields -0.16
